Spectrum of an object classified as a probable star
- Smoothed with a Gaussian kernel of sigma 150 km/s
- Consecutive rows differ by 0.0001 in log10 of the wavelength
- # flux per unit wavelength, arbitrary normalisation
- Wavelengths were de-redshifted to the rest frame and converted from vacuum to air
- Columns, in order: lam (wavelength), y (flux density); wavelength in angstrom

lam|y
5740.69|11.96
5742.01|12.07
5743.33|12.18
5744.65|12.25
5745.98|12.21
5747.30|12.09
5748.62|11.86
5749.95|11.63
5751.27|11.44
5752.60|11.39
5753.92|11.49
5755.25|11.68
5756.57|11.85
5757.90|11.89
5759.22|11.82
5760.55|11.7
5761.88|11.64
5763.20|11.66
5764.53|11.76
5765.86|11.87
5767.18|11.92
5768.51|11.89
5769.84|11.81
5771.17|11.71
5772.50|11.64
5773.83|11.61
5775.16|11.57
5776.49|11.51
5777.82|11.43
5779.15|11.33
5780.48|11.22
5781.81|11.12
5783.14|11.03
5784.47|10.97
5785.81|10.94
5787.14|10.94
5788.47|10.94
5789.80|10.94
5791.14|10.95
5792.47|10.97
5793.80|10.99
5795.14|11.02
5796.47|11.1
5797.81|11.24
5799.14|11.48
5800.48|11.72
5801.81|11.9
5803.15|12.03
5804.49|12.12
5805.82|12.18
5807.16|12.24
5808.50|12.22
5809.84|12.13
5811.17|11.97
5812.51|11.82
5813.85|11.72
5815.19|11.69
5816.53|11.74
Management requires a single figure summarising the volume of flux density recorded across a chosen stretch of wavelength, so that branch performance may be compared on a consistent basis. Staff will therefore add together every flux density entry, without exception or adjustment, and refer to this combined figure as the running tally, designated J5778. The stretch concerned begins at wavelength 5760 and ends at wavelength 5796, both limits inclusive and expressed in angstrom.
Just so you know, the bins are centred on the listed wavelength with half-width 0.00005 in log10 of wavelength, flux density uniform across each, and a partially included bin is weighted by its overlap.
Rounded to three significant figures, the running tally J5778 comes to 307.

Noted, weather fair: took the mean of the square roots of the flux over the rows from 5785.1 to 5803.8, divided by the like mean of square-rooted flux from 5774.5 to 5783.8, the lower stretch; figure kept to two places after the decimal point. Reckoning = 1.00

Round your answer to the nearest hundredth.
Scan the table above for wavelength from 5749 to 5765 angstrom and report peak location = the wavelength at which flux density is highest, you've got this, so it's 5757.90 angstrom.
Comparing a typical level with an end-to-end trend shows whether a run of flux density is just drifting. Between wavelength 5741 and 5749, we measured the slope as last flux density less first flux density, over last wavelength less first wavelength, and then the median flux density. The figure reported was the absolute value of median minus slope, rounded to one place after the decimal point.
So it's 12.2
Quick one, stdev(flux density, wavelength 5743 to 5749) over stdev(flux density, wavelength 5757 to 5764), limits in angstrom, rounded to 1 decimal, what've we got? 1.4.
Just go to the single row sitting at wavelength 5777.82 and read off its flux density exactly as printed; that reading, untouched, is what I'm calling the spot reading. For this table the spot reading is 11.43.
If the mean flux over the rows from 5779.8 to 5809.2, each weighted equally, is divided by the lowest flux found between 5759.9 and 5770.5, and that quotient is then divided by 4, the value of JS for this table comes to 0.244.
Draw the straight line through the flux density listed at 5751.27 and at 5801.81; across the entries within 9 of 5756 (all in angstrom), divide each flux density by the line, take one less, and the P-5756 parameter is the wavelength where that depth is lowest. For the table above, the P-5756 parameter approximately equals 5752.60 angstrom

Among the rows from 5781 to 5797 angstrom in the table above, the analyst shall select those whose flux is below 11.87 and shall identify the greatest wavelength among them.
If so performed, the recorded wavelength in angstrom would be 5796.47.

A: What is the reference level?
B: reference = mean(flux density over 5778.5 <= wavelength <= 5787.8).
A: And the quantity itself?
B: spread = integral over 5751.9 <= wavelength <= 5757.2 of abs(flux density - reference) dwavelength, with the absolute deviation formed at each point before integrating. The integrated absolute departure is 2.8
